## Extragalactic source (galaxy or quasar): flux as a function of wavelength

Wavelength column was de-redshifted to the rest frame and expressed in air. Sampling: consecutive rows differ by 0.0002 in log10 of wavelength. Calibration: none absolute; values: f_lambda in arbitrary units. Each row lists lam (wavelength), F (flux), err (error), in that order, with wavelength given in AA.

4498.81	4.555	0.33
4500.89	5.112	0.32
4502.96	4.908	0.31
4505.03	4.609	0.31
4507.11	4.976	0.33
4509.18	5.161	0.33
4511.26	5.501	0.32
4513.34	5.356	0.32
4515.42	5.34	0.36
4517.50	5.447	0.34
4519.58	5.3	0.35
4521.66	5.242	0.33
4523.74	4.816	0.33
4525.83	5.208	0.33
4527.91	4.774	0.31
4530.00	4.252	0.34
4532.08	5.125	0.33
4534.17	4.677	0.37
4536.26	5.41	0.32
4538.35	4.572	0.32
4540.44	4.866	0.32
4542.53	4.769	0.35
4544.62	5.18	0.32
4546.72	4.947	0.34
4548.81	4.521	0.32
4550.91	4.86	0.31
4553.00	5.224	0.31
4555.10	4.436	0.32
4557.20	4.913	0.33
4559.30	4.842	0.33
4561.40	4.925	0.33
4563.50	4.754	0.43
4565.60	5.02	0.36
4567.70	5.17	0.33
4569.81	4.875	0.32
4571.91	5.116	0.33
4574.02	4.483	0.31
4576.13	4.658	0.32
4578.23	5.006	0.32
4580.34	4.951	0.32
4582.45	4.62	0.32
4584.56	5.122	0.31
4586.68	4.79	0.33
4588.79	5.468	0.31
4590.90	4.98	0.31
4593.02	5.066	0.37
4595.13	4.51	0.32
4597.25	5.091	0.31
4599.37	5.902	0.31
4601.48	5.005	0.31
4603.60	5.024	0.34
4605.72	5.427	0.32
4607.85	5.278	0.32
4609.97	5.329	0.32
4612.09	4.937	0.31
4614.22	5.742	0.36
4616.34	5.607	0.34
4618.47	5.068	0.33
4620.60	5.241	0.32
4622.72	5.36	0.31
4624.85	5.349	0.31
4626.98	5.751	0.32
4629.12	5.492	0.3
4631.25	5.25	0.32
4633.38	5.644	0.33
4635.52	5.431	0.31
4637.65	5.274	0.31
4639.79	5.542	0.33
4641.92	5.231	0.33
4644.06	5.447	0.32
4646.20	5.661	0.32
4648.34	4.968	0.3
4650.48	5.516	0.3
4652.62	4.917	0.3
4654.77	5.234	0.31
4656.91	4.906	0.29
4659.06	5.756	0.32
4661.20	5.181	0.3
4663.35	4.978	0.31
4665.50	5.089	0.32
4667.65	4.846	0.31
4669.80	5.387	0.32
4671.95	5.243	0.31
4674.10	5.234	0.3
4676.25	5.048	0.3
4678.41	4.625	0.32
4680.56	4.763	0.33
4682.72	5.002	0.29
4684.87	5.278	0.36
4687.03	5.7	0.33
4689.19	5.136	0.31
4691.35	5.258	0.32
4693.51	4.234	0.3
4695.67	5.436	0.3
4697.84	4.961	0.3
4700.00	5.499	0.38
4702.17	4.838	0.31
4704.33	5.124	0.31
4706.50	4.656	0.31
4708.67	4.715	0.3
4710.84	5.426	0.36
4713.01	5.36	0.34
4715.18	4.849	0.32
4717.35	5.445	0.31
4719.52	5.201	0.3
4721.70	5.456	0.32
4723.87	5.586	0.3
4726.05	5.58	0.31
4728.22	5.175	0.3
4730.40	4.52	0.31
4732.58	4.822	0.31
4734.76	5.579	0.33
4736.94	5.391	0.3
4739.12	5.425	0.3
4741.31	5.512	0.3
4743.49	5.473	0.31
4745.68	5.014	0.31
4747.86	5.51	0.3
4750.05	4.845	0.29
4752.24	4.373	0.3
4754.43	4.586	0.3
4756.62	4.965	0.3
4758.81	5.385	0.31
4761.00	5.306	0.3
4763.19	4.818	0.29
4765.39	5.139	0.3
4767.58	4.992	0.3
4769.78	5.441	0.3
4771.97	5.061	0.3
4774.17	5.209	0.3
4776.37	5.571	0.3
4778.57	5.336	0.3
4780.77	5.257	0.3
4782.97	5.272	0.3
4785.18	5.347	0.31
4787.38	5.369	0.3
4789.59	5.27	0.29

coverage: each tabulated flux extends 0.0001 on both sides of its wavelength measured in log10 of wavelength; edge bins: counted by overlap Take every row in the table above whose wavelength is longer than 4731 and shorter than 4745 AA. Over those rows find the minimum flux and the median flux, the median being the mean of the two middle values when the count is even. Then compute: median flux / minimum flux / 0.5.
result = 2.26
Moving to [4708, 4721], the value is 2.24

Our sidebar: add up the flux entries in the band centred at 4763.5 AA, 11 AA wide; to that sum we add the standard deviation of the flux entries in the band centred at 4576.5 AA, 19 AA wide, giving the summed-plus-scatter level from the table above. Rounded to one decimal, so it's 25.9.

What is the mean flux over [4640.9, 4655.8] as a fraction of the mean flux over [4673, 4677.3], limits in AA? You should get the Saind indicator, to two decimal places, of 1.03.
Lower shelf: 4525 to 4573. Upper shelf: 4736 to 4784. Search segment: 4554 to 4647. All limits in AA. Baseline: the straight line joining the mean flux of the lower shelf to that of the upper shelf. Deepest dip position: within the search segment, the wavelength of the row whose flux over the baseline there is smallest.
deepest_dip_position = 4555.10 AA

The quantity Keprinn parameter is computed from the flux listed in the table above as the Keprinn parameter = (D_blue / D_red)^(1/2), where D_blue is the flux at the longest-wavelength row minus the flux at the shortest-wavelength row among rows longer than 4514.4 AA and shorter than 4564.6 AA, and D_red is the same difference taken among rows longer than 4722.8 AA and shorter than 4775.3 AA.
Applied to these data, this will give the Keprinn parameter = 1.2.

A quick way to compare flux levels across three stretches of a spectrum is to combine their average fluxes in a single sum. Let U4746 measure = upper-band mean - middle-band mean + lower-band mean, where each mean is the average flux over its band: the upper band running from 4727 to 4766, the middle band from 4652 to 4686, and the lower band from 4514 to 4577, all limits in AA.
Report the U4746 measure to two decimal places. 4.93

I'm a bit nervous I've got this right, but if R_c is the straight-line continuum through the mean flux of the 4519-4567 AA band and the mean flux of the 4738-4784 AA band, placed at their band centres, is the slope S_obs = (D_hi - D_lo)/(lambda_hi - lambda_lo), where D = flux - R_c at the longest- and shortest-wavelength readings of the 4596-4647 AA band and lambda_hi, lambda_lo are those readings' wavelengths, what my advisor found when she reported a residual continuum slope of 0.010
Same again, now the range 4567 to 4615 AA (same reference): 0.011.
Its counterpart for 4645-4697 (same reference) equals -0.006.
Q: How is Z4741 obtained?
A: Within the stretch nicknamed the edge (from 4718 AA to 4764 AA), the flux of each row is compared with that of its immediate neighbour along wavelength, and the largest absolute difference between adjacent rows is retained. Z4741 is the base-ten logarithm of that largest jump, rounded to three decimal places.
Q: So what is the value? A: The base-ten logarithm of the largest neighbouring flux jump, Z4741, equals -0.121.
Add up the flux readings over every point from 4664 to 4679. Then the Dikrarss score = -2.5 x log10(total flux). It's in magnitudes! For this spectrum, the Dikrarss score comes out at -3.875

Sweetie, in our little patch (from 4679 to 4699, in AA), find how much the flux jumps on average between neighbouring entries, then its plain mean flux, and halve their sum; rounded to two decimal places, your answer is 2.81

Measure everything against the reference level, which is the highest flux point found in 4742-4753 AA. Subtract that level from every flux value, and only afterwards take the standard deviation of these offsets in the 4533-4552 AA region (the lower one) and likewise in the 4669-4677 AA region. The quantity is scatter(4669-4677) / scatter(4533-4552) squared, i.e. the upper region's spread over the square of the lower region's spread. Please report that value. 2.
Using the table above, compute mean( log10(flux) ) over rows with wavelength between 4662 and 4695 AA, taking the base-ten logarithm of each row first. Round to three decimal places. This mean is 0.703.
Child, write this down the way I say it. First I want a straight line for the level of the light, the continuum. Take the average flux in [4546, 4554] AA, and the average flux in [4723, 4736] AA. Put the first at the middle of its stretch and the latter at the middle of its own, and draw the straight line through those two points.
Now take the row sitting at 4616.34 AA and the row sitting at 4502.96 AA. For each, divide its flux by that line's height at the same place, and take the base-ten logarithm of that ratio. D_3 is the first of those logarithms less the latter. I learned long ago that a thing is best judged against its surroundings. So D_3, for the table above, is 0.040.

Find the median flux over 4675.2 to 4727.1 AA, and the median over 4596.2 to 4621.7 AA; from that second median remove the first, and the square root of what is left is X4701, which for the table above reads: 0.30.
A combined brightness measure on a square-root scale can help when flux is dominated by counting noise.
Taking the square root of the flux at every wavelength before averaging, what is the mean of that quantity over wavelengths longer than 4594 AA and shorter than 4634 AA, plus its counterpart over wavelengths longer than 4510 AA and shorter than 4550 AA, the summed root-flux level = 4.54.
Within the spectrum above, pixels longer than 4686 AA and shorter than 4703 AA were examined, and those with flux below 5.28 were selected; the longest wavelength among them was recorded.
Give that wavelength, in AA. 4702.17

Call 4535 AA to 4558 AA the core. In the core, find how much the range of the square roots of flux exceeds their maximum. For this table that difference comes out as -2.11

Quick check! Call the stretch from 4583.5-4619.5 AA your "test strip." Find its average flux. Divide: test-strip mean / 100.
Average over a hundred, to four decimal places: 0.0520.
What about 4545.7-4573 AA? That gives 0.0489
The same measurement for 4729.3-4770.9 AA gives 0.0511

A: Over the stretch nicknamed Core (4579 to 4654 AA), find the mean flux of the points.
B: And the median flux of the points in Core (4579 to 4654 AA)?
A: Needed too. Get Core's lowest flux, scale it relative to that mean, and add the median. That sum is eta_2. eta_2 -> 6.13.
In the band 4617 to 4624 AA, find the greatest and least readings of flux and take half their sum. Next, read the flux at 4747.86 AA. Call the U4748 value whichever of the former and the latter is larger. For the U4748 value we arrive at 5.51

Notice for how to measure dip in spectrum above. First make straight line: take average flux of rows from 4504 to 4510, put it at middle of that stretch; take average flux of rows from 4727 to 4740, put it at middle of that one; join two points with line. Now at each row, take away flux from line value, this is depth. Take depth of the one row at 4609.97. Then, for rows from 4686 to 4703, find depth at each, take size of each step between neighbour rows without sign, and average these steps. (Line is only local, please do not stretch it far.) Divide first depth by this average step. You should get -0.47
